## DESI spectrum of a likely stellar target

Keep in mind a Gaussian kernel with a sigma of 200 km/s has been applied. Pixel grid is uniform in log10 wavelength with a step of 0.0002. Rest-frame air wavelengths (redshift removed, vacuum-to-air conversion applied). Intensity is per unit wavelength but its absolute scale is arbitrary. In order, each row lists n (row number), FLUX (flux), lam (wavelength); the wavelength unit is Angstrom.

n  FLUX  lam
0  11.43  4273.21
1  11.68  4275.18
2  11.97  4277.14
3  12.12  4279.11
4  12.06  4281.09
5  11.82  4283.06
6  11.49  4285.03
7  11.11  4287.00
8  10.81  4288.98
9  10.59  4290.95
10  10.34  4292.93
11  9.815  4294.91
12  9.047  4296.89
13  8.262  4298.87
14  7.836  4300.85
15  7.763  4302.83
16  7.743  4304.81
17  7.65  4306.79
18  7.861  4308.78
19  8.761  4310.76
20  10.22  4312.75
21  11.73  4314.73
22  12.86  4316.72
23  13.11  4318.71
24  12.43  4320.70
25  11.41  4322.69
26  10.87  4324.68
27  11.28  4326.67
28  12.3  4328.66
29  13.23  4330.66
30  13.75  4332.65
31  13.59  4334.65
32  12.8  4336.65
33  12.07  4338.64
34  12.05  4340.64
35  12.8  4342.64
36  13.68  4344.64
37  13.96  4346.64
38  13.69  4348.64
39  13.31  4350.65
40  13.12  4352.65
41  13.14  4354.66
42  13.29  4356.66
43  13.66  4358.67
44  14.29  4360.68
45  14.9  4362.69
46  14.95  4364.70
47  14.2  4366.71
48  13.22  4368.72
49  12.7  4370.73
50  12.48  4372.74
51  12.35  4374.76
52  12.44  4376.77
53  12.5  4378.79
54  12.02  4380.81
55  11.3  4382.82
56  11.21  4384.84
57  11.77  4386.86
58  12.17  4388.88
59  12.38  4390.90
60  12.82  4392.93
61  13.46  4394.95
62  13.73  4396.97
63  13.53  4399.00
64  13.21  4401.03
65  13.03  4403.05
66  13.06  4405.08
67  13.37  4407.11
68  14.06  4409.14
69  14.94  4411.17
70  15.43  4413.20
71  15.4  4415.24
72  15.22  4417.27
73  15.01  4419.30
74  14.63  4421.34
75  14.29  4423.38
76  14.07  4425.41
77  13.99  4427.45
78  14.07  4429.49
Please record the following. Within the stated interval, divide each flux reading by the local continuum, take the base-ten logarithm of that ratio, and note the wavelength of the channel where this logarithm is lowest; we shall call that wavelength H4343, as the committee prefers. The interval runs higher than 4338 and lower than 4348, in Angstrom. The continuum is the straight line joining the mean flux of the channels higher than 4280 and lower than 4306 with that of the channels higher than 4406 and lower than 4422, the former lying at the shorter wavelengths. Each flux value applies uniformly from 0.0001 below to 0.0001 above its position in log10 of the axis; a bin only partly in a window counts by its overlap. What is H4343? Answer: 4340.64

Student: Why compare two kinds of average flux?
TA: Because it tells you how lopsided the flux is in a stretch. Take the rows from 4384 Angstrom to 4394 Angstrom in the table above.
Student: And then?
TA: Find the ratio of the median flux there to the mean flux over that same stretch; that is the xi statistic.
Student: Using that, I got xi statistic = 1.01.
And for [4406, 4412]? 1.00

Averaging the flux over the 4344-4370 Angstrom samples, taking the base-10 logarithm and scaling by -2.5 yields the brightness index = -2.85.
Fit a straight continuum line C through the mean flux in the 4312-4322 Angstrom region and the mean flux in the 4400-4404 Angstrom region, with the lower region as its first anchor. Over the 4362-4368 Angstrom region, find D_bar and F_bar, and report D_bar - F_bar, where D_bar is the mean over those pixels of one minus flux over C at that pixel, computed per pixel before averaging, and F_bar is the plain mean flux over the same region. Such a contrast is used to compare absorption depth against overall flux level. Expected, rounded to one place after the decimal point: -14.8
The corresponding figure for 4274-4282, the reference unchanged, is -12.0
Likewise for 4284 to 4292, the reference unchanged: -10.9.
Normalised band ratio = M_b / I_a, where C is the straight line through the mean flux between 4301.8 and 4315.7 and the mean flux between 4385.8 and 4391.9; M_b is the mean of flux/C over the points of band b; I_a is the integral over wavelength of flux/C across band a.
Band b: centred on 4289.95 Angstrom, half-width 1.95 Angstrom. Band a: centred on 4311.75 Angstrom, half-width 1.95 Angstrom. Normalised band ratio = 0.32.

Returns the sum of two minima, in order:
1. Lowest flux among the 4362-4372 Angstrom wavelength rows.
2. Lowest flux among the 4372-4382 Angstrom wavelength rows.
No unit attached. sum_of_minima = 24.7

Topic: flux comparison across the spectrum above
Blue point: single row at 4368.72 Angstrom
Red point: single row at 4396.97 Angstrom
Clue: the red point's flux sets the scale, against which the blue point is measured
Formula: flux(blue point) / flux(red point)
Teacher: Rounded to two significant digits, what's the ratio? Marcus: 0.96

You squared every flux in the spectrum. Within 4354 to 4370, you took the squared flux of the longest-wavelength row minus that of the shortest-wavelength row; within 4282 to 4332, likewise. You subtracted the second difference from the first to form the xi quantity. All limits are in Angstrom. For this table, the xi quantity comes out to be -33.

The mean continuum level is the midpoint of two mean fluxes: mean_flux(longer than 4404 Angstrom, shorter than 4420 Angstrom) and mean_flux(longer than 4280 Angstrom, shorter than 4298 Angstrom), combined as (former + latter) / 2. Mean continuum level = 12.7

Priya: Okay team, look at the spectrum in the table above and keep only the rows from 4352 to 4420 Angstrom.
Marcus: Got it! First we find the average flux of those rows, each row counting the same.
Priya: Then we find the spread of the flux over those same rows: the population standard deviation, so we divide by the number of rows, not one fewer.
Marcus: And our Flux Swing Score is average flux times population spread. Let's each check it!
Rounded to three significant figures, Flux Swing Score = 15.3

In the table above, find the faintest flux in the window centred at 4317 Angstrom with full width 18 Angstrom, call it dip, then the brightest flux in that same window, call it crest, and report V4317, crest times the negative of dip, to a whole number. -103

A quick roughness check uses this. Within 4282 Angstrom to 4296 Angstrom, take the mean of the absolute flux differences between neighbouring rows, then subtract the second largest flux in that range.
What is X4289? -11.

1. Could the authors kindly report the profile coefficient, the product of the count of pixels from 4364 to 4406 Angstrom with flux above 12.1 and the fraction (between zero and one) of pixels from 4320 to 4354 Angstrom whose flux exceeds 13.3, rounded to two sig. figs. 6.0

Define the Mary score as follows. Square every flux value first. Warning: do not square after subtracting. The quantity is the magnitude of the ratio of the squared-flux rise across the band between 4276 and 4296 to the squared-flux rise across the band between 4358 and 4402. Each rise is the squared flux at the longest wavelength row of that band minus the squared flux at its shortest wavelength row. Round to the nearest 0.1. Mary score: 3.9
